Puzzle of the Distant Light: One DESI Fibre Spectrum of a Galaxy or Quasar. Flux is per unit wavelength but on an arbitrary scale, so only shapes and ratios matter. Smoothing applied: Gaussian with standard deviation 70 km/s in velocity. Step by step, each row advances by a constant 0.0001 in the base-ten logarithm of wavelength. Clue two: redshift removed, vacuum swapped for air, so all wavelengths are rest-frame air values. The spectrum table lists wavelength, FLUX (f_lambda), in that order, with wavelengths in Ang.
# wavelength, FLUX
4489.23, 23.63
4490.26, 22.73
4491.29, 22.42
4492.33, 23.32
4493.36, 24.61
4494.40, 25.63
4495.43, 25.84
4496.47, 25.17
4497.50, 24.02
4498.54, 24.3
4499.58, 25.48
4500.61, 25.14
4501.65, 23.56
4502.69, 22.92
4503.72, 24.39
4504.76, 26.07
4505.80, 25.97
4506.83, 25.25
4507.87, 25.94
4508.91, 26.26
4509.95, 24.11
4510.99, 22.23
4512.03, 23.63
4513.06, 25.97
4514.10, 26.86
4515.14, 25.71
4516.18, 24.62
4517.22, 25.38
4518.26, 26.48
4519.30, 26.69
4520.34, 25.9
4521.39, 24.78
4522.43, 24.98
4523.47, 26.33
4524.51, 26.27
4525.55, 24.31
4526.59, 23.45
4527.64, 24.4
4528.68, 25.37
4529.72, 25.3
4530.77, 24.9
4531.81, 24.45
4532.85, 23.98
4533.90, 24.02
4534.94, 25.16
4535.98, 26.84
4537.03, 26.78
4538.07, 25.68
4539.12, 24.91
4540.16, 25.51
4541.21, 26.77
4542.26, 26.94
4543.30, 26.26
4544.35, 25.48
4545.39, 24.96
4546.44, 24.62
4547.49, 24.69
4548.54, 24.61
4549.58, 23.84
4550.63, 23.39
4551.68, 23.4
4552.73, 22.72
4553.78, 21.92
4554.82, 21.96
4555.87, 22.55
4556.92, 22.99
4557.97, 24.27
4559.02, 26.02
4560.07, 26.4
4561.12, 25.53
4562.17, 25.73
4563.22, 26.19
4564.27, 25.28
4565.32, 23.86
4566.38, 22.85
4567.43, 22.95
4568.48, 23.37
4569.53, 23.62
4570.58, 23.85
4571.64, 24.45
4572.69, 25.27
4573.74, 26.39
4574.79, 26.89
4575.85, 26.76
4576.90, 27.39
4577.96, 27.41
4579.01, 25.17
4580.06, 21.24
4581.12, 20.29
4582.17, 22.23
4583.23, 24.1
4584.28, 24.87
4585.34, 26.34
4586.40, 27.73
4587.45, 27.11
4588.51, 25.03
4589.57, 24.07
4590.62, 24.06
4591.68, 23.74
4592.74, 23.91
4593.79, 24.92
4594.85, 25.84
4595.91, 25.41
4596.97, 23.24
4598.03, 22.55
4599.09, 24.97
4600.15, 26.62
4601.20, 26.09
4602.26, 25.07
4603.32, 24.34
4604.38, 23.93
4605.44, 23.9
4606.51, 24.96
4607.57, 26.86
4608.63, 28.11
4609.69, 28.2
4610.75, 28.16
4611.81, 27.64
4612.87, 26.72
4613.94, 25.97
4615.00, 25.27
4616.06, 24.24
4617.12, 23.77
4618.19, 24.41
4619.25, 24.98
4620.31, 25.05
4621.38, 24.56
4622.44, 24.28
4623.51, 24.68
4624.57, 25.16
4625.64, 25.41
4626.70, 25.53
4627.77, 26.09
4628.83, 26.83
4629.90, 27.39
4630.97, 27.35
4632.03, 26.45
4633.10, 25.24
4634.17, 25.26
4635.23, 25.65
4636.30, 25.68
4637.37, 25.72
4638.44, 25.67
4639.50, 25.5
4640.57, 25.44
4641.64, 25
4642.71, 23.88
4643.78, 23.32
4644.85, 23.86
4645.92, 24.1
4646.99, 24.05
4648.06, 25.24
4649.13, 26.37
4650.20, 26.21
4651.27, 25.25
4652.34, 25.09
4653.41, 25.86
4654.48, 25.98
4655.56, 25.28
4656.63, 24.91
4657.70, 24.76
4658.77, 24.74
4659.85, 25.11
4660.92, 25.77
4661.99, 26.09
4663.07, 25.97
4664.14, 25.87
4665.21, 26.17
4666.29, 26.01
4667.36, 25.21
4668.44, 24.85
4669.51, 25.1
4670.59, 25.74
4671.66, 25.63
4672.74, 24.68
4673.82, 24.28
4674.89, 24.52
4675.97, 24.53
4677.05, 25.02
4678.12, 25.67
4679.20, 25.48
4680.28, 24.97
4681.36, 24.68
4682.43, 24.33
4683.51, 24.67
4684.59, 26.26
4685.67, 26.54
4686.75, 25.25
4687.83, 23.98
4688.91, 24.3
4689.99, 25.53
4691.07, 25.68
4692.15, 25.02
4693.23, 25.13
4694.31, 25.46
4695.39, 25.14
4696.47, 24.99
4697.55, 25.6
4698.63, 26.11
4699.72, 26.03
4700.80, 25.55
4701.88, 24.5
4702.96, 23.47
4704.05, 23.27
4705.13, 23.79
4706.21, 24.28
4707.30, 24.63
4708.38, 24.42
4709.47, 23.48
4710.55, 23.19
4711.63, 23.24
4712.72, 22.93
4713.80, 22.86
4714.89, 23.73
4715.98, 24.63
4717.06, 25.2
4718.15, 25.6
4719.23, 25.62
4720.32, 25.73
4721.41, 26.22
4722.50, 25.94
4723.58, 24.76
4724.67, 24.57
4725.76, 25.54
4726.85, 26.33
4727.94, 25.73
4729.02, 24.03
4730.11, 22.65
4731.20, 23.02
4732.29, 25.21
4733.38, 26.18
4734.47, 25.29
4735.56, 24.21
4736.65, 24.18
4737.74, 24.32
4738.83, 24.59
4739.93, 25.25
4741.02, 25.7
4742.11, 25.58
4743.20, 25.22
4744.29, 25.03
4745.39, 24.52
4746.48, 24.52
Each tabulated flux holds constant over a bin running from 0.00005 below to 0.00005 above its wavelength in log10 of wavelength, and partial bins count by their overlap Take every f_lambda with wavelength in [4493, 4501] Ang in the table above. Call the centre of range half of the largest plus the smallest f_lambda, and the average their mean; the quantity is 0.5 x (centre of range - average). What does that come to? -0.047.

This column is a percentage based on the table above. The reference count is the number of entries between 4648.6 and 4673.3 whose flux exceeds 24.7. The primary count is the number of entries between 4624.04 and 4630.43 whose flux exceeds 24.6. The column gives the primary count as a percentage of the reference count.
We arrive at 27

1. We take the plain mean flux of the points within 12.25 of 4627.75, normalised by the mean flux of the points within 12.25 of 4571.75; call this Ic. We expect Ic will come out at 1.03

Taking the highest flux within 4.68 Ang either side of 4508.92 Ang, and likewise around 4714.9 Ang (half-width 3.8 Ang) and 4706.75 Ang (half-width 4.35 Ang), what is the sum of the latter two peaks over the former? 1.91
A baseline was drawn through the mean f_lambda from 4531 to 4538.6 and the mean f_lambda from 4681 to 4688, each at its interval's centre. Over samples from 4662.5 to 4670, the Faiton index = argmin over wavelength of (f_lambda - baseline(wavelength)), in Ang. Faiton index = 4668.44 Ang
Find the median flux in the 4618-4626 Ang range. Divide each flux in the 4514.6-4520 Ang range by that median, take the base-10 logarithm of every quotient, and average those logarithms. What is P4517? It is 0.02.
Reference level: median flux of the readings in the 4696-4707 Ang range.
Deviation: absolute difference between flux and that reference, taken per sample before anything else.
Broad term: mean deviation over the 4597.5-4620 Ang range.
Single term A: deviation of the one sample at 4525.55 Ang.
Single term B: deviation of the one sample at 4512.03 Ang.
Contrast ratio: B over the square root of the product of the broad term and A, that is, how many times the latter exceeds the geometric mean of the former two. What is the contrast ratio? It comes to 1.4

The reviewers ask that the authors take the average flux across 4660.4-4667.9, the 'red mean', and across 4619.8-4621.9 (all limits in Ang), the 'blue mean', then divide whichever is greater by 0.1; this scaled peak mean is 259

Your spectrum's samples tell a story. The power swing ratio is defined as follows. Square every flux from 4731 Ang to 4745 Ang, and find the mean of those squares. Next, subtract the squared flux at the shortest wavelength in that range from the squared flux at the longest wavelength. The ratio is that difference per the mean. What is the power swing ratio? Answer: 0.16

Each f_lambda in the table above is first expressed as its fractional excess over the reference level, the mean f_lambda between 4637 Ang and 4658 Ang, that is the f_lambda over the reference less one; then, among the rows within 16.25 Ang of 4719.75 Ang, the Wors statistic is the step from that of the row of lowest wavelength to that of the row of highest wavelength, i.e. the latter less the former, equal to 0.037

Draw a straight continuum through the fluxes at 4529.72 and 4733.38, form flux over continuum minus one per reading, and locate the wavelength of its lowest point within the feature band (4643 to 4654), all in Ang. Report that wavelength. 4643.78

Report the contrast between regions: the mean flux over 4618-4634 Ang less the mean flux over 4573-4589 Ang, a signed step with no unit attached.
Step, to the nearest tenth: 0.3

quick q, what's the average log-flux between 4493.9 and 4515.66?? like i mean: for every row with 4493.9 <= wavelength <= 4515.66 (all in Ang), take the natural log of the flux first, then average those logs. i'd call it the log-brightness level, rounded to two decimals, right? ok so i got 3.22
